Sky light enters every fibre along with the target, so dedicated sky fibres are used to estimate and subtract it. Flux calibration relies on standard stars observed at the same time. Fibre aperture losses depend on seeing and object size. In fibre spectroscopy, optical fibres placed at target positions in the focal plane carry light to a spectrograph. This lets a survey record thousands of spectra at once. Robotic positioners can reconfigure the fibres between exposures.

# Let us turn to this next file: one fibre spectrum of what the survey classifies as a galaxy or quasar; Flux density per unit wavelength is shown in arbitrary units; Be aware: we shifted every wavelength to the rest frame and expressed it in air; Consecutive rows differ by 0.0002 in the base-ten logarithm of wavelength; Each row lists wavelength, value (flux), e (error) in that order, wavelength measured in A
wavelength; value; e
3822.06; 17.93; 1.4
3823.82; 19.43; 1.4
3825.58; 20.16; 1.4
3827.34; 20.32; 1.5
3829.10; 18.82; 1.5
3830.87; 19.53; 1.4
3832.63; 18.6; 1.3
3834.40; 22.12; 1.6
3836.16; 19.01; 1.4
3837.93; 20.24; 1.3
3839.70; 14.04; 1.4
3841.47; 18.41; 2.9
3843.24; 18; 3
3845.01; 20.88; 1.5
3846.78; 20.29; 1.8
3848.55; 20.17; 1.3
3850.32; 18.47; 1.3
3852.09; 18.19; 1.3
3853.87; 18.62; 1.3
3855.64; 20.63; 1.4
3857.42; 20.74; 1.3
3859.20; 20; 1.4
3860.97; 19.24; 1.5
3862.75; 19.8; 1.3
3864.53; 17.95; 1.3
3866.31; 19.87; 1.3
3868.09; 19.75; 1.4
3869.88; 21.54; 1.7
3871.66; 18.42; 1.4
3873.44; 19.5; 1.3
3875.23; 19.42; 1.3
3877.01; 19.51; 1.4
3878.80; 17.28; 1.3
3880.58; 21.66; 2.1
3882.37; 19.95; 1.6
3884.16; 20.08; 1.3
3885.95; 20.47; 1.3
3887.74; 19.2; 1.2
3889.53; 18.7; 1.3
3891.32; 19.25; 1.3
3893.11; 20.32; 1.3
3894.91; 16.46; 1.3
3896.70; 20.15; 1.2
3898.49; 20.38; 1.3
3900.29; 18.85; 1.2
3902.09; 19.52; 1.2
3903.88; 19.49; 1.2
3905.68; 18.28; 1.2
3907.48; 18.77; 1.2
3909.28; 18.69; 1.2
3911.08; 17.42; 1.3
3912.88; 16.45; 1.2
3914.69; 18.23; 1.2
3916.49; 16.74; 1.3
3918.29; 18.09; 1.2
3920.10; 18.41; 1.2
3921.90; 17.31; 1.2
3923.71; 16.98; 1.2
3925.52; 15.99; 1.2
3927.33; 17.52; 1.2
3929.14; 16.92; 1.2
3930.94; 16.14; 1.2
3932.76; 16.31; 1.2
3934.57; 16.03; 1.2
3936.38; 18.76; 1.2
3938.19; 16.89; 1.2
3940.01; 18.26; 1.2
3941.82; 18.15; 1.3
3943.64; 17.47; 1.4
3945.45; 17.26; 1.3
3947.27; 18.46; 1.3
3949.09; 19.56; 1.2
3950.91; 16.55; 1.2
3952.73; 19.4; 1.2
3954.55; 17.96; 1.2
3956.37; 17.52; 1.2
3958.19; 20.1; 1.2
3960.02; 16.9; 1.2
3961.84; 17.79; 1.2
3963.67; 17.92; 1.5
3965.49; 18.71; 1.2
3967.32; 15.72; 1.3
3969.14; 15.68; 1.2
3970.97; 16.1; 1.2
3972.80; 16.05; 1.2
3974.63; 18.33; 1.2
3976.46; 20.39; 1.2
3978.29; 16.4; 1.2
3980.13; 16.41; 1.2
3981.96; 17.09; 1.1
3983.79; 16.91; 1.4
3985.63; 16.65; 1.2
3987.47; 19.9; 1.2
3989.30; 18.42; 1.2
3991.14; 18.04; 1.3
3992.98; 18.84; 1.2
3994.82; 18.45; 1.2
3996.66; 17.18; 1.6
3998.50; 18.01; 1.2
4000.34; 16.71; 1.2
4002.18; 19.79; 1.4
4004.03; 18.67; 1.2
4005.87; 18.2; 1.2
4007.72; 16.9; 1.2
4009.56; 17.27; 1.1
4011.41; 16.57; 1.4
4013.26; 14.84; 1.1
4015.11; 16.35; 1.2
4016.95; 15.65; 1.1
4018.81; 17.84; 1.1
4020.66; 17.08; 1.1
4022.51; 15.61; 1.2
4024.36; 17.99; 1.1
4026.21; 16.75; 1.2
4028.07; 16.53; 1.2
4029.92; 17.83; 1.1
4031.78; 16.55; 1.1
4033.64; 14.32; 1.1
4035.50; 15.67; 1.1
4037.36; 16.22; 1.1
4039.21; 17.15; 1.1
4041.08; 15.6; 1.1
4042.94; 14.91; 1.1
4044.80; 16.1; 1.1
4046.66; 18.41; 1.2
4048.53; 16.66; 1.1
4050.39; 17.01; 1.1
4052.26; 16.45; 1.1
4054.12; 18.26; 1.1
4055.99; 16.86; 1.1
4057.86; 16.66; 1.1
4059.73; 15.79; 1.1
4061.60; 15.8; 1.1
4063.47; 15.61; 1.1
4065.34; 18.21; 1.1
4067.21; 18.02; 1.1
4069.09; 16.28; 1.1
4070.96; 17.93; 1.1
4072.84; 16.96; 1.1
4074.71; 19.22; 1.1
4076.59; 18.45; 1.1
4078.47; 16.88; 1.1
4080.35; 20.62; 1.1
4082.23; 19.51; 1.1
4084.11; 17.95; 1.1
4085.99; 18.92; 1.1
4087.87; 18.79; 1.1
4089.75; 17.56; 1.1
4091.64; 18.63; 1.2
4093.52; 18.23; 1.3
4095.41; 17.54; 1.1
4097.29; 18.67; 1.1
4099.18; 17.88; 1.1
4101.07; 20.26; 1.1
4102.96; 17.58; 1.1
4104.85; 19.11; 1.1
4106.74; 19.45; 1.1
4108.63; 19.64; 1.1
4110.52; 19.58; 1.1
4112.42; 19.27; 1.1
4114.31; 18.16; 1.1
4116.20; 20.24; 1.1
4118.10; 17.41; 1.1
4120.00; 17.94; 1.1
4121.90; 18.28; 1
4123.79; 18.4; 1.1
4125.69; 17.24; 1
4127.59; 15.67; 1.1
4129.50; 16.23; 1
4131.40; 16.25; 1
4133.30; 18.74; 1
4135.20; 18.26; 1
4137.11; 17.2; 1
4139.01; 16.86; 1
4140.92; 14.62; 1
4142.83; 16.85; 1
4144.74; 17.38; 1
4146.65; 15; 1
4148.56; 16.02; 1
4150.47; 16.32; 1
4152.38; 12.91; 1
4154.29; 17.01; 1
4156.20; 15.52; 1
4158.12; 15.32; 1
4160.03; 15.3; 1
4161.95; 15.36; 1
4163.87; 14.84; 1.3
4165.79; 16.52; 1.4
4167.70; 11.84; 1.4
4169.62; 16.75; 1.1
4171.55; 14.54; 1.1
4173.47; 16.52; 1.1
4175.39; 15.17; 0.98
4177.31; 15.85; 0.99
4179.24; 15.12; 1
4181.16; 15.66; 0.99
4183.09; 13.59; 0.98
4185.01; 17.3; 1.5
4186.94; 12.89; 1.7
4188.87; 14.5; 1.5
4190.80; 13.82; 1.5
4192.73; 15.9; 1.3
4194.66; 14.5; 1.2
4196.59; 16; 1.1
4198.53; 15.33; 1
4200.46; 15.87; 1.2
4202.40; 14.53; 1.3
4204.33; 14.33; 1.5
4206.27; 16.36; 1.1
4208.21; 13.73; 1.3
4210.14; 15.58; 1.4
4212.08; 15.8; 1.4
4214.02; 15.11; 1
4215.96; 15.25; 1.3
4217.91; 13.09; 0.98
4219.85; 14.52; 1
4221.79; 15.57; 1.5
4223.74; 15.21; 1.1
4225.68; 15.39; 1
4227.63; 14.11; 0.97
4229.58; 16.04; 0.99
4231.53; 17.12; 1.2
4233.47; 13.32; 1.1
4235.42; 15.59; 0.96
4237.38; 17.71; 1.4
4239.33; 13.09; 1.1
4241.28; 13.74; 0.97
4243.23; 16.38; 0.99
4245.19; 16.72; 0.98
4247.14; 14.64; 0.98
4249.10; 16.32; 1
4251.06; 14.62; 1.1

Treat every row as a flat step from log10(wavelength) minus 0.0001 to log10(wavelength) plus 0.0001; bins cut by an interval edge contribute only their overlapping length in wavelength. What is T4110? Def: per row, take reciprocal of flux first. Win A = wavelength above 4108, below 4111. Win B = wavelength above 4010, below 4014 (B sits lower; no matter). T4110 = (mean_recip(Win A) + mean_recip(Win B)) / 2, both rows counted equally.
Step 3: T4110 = 0.057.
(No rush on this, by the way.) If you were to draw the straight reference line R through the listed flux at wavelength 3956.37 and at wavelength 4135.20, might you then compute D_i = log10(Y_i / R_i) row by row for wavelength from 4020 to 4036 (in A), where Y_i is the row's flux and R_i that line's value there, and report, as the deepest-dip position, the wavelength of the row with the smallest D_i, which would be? 4033.64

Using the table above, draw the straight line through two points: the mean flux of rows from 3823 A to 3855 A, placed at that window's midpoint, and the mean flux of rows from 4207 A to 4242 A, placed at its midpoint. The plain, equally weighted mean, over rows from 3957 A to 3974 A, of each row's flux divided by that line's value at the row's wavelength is 0.97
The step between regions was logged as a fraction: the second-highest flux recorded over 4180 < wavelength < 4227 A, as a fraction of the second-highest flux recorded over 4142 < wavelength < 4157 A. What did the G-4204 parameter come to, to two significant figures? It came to 0.96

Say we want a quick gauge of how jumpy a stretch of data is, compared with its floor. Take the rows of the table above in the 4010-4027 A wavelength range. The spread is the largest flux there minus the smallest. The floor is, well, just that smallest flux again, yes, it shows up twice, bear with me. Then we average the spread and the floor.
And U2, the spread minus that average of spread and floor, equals -5.8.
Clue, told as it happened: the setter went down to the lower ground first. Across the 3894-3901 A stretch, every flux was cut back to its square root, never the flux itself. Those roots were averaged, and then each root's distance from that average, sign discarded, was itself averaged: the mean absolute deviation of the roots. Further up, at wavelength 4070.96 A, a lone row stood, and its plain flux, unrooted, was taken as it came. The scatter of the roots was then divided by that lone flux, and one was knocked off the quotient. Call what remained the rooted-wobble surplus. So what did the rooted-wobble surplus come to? -0.992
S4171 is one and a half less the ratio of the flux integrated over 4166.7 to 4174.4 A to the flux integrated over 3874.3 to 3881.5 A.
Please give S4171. 0.68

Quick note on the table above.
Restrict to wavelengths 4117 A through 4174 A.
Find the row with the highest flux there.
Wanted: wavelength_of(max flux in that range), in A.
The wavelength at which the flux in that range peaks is 4133.30 A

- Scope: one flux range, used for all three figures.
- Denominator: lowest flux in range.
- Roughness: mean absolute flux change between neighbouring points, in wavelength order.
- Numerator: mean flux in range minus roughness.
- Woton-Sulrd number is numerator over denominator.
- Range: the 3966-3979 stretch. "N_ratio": 0.99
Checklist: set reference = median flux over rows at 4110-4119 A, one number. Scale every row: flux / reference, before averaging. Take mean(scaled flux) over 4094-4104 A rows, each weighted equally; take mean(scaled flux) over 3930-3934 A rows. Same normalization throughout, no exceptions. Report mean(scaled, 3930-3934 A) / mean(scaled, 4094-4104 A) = 0.88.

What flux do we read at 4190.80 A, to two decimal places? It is 13.82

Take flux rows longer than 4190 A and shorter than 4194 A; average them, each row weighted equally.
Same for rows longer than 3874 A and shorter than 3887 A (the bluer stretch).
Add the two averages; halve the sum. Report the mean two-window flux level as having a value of 17.3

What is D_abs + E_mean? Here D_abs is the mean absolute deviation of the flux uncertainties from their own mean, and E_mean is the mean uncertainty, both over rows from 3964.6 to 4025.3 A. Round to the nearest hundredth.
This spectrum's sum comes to 1.28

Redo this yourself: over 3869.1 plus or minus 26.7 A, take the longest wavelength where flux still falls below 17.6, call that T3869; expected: 3894.91 A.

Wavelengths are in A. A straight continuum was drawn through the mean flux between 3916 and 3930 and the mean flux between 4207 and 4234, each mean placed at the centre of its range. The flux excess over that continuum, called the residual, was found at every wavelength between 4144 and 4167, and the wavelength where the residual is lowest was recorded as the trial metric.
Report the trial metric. 4152.38 A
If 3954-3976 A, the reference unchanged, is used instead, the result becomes 3969.14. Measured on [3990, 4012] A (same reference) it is 4011.41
